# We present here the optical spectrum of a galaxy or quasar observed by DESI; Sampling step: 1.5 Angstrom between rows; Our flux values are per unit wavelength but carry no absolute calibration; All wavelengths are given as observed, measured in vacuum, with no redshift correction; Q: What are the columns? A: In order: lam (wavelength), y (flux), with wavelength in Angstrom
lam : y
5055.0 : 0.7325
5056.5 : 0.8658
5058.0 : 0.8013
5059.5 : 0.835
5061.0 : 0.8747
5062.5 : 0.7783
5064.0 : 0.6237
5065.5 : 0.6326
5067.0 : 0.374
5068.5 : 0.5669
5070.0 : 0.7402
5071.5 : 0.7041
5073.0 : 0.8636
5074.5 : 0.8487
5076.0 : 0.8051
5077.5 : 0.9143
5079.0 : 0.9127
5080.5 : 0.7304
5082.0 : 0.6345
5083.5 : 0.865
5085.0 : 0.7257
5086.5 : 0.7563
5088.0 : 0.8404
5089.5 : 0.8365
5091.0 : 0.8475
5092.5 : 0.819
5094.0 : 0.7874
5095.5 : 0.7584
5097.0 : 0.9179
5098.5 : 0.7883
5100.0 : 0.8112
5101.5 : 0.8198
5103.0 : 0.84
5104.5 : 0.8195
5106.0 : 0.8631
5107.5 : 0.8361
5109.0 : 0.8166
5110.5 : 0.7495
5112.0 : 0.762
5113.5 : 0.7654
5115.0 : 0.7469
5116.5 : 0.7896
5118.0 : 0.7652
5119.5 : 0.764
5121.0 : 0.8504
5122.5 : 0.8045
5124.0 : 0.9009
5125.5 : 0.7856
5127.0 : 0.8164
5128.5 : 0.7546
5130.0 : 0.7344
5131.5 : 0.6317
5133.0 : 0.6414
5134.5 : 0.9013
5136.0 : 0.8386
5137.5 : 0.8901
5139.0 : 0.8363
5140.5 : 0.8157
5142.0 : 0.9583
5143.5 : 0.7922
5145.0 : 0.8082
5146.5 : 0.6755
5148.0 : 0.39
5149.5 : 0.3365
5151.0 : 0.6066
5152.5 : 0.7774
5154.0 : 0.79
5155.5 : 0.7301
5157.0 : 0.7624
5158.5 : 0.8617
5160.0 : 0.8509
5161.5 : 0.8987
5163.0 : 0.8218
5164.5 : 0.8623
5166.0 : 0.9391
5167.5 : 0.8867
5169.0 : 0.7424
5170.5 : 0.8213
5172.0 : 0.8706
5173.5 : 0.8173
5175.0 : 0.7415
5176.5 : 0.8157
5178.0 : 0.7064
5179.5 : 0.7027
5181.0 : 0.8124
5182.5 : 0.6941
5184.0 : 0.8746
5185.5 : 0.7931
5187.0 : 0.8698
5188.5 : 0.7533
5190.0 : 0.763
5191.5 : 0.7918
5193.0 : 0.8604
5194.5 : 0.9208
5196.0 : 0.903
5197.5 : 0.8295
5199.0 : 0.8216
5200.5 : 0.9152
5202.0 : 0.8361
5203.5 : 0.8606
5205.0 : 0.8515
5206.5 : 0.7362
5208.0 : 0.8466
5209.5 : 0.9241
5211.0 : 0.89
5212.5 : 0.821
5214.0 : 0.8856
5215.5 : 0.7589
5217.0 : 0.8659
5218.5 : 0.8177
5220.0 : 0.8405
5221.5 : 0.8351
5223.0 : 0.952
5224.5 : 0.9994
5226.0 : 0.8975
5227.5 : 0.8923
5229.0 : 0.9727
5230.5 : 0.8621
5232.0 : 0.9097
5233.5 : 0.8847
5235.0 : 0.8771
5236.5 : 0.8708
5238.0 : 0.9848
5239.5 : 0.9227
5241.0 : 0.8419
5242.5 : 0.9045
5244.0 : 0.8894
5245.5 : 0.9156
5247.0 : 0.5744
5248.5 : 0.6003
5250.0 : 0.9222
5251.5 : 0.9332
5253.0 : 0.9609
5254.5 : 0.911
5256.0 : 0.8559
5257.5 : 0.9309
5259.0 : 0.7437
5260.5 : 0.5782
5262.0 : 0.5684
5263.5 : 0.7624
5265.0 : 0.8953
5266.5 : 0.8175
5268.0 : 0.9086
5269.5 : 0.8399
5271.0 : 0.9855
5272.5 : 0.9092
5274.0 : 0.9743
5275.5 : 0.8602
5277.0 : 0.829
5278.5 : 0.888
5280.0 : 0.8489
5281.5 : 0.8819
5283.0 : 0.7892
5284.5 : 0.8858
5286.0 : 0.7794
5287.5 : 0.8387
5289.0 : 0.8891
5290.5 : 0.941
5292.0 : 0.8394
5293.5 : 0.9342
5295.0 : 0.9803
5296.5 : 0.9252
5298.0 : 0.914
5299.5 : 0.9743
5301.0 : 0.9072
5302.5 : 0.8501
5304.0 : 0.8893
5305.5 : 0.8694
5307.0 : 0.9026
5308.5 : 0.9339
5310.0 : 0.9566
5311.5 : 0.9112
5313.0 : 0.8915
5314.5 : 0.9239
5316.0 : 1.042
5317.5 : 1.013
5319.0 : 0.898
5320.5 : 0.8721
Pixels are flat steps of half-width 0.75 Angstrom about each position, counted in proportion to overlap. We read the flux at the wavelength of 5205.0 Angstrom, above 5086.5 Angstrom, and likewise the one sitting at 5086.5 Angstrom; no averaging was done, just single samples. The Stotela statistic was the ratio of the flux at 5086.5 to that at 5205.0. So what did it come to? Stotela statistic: 0.89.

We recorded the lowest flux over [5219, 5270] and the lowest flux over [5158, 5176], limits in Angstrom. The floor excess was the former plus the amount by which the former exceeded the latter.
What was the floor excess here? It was 0.395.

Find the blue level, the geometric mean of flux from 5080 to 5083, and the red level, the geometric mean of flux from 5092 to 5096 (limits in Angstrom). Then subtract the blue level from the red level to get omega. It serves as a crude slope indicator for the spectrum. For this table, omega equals 0.11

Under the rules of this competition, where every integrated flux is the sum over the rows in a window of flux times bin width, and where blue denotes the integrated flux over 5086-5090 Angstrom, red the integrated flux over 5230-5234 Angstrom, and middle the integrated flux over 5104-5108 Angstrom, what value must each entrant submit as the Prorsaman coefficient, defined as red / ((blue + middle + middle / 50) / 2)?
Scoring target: 1.06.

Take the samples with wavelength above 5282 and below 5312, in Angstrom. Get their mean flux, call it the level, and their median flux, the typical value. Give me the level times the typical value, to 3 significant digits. 0.810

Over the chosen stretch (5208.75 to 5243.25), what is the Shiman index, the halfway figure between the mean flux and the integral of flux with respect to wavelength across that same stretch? 16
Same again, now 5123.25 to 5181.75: 23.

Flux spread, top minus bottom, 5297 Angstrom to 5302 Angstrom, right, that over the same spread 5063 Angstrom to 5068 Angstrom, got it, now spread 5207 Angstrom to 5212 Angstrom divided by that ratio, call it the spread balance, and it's 0.30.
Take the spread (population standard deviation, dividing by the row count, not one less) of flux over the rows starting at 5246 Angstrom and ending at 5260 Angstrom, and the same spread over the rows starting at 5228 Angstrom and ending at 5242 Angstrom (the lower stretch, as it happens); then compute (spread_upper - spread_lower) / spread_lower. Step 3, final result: 2.0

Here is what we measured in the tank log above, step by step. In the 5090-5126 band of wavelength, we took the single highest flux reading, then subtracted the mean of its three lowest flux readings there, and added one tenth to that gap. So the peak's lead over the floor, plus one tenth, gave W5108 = 0.27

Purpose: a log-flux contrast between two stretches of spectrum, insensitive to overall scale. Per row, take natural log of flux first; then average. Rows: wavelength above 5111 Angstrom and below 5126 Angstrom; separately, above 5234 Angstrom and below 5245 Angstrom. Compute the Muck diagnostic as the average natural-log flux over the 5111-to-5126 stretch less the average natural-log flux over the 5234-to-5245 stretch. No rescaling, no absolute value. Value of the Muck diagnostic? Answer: -0.13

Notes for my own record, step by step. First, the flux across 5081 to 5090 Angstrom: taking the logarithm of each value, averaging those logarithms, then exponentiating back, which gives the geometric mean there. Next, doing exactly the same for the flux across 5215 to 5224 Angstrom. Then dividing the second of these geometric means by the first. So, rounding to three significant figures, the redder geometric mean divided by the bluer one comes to 1.09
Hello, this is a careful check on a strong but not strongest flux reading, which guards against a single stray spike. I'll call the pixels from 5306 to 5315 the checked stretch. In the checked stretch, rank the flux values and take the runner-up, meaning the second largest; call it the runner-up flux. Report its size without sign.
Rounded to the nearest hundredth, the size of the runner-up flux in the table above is 0.93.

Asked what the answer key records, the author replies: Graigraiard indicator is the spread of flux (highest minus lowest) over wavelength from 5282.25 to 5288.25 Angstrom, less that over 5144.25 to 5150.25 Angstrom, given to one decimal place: -0.4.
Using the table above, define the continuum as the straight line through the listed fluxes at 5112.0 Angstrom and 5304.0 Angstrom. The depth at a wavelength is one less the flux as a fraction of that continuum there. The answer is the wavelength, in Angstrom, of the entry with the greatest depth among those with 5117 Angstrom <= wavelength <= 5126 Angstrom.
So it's 5119.5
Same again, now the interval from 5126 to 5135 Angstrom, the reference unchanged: 5131.5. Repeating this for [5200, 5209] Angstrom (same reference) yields 5206.5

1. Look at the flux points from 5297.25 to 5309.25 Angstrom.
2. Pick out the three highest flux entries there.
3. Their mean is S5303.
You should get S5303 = 0.941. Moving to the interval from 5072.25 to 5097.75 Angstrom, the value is 0.915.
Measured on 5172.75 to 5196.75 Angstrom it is 0.899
